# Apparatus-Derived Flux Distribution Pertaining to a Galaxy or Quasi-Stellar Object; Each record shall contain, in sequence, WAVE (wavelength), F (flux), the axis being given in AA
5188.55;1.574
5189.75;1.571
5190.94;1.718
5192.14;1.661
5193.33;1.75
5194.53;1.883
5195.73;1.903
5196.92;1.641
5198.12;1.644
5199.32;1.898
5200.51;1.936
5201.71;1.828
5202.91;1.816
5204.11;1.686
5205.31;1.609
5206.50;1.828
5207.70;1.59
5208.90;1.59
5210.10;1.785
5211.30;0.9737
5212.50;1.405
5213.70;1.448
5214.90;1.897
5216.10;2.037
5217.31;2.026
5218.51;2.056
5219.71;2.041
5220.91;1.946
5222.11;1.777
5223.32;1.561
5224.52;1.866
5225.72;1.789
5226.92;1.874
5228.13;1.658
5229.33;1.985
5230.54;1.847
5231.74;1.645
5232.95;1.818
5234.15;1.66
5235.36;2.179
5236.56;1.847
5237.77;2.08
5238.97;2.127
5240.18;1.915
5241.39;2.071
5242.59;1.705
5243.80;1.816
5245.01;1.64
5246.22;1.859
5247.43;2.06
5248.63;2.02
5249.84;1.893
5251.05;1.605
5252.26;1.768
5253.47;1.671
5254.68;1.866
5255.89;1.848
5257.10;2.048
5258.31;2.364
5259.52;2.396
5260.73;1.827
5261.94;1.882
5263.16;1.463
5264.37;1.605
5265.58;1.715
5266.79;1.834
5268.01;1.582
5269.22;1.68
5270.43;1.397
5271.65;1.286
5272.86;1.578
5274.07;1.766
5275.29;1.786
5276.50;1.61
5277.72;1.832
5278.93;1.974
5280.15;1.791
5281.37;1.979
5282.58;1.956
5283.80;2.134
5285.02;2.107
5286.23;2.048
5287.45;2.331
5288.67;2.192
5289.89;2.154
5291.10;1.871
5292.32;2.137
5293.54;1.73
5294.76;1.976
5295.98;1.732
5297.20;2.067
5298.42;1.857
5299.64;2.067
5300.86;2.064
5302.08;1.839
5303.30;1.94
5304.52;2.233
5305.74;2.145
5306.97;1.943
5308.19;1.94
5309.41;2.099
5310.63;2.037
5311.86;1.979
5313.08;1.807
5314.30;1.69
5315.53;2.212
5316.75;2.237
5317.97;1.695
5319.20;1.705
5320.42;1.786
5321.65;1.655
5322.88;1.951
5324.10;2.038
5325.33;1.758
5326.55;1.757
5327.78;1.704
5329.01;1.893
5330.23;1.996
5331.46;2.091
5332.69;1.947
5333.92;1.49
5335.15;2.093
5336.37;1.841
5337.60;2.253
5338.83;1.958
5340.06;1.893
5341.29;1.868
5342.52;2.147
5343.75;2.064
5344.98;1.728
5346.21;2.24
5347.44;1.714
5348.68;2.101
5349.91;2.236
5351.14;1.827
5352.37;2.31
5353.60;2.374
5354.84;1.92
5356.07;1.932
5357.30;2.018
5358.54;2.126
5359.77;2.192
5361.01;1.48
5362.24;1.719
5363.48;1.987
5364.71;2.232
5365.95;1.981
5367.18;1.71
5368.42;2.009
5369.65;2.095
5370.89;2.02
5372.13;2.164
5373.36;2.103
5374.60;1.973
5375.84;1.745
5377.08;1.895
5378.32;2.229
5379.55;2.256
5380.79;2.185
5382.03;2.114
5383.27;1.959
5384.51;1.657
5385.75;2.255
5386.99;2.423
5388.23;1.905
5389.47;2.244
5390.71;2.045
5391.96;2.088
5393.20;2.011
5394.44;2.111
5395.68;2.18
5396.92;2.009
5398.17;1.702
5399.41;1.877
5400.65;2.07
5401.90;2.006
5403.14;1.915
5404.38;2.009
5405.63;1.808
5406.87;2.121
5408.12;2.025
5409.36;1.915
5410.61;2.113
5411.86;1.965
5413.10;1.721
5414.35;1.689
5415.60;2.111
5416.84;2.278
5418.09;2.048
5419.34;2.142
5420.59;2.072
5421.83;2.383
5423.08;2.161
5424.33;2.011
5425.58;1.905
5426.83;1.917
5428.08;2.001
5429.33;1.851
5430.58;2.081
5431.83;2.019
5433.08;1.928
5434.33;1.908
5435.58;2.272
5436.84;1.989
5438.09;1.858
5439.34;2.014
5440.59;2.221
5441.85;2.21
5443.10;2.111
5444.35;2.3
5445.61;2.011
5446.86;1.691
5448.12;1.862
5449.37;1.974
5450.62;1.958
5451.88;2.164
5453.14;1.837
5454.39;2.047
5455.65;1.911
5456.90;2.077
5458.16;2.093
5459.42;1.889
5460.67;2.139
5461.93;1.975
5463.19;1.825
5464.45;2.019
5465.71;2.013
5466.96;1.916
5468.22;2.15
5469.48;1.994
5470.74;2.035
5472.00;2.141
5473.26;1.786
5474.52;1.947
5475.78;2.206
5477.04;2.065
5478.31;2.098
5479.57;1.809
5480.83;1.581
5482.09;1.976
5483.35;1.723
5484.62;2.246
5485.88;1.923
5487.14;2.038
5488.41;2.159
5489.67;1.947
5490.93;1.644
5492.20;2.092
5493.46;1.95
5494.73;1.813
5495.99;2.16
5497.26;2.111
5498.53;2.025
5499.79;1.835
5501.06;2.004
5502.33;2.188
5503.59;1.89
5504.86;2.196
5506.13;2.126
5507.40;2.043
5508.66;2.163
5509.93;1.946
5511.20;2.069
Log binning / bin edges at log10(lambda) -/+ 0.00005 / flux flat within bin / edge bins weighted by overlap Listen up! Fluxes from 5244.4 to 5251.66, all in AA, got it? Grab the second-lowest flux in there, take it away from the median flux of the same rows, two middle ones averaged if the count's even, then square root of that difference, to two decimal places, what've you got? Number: 0.49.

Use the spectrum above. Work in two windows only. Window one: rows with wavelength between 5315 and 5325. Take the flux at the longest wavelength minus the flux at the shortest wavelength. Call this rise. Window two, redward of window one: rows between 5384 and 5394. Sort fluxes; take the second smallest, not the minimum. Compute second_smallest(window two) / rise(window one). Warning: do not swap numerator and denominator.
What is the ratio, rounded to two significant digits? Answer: -11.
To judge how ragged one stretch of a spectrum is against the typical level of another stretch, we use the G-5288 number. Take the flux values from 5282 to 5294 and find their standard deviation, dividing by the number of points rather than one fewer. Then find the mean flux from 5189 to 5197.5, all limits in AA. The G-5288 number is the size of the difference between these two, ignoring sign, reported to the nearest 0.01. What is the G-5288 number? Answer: 1.57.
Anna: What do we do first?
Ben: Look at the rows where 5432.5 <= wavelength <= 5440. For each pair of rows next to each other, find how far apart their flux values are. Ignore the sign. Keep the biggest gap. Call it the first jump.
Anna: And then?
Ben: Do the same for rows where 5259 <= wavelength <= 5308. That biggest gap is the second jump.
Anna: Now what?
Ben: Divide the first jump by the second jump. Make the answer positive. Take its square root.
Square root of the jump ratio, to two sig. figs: 0.80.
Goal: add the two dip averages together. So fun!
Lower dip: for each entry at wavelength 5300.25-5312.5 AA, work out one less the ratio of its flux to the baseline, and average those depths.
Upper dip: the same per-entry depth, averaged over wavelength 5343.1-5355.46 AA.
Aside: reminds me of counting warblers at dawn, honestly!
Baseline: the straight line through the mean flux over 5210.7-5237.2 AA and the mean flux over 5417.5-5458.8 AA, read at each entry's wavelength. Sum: -0.14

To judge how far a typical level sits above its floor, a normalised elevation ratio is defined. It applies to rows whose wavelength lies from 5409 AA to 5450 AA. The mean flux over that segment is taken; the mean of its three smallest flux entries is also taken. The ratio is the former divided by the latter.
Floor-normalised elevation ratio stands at 1.19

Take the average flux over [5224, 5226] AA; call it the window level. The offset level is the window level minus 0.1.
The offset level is 1.73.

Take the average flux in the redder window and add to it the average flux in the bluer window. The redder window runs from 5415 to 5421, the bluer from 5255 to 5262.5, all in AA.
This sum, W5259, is 4.19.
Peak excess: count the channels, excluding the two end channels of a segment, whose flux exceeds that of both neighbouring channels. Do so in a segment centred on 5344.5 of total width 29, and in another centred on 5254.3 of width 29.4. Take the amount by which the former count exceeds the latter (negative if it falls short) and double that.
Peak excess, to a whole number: -2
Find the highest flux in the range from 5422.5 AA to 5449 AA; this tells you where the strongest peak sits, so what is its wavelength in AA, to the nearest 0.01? 5444.35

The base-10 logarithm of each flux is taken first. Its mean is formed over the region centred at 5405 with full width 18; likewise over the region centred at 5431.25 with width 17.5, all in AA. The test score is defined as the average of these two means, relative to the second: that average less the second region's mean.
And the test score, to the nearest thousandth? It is -0.005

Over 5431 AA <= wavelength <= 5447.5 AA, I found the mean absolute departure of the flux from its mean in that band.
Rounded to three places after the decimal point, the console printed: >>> 0.140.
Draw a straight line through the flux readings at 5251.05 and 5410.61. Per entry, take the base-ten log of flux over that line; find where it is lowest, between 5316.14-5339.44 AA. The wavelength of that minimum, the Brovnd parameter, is 5333.92 AA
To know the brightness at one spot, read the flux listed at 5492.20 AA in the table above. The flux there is 2.092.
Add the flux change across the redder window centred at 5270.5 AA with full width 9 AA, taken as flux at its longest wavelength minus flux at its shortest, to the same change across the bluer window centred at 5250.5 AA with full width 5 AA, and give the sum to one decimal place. -0.3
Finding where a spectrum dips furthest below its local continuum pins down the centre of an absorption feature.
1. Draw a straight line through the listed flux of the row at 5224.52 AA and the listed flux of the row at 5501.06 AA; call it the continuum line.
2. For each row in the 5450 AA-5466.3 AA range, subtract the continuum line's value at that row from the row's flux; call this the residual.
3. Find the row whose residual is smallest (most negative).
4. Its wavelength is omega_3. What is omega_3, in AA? 5463.19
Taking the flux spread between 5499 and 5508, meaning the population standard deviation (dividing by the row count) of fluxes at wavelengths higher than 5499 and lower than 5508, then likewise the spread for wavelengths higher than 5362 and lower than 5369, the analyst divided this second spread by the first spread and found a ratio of 1.4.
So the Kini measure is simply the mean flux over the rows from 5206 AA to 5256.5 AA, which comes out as 1.81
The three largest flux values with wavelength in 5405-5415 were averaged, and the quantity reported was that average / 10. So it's 0.209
